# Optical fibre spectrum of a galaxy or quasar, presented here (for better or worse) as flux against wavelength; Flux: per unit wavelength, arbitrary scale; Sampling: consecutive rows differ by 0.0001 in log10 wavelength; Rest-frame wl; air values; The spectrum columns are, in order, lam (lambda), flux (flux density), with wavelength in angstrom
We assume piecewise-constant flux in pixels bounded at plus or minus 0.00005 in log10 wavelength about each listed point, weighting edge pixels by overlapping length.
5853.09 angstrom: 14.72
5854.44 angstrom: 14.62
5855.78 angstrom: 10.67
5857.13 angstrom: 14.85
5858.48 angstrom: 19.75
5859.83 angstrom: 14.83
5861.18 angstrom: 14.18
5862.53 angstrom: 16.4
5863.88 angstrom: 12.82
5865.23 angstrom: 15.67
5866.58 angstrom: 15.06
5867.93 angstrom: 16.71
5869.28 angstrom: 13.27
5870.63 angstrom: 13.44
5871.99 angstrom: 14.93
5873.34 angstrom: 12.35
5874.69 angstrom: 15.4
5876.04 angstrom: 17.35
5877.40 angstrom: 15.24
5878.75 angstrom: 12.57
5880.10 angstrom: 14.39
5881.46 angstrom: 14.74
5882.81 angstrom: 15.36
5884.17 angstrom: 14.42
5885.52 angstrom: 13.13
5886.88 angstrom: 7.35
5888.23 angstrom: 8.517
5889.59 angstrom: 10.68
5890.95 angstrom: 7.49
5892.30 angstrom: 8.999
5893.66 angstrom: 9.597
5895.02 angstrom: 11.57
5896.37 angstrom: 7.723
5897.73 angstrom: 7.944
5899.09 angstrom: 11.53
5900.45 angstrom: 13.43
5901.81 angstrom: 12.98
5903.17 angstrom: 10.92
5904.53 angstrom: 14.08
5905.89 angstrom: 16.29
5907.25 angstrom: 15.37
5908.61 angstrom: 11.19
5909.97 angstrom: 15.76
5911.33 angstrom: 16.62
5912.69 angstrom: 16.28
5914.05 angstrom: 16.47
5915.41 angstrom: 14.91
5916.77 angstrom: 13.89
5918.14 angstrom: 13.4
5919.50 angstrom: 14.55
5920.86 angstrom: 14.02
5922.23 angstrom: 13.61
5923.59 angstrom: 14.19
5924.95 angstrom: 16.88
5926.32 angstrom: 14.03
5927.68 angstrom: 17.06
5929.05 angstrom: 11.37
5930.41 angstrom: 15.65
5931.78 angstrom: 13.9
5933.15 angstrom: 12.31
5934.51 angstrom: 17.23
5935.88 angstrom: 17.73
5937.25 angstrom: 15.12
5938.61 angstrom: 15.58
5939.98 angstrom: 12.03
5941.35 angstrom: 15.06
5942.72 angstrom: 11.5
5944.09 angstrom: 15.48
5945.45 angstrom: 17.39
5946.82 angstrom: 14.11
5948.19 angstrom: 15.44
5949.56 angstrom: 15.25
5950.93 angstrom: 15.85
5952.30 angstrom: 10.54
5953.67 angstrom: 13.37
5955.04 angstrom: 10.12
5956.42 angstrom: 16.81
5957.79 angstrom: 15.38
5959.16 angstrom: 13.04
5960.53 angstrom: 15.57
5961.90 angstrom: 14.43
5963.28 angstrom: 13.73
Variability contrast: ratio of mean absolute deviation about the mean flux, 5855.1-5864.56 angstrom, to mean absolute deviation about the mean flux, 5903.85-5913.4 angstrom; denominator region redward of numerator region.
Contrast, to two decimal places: 1.37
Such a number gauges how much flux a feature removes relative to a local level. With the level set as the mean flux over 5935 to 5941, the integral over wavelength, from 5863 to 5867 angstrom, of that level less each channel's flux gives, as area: 2.4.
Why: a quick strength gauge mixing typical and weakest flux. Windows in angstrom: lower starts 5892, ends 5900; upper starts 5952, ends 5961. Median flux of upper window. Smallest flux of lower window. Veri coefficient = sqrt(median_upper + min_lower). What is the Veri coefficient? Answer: 4.6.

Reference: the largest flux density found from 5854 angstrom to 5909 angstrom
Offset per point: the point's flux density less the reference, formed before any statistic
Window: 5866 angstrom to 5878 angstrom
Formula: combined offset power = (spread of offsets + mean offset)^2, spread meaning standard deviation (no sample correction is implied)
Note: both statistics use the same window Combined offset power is 11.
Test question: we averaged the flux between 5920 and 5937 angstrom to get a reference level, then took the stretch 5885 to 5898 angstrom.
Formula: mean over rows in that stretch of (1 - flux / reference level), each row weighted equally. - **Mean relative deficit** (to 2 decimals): 0.37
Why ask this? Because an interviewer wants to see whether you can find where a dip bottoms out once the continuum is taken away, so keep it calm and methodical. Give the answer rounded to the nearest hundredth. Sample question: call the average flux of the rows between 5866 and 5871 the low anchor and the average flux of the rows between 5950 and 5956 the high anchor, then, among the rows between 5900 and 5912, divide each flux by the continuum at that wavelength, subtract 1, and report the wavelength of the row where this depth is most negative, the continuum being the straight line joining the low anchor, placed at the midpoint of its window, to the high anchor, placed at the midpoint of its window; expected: 5903.17 angstrom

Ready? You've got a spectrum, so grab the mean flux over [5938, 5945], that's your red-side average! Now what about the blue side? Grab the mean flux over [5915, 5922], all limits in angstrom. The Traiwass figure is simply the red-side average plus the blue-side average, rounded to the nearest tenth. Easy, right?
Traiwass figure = 28.1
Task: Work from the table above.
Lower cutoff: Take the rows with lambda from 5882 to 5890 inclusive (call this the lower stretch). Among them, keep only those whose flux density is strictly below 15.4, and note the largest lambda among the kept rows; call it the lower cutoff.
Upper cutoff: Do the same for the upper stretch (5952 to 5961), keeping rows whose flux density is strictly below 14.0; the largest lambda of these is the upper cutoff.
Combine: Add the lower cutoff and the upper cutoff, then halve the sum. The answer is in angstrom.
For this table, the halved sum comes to 5924.4 angstrom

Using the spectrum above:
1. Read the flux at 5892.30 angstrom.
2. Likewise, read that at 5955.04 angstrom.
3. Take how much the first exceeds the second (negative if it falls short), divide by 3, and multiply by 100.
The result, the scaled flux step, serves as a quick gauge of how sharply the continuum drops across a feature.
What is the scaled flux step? -37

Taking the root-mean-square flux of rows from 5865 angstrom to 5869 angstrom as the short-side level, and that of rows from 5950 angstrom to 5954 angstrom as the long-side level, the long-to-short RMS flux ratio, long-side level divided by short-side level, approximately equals 0.85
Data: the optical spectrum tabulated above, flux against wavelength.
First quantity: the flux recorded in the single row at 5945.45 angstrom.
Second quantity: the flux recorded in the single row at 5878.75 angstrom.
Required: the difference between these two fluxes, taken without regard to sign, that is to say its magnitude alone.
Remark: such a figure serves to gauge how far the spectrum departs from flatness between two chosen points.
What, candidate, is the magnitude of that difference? 4.8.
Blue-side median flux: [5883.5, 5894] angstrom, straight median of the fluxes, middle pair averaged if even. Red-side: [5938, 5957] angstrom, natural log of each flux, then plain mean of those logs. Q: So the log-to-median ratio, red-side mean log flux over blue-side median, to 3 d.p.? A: 0.284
